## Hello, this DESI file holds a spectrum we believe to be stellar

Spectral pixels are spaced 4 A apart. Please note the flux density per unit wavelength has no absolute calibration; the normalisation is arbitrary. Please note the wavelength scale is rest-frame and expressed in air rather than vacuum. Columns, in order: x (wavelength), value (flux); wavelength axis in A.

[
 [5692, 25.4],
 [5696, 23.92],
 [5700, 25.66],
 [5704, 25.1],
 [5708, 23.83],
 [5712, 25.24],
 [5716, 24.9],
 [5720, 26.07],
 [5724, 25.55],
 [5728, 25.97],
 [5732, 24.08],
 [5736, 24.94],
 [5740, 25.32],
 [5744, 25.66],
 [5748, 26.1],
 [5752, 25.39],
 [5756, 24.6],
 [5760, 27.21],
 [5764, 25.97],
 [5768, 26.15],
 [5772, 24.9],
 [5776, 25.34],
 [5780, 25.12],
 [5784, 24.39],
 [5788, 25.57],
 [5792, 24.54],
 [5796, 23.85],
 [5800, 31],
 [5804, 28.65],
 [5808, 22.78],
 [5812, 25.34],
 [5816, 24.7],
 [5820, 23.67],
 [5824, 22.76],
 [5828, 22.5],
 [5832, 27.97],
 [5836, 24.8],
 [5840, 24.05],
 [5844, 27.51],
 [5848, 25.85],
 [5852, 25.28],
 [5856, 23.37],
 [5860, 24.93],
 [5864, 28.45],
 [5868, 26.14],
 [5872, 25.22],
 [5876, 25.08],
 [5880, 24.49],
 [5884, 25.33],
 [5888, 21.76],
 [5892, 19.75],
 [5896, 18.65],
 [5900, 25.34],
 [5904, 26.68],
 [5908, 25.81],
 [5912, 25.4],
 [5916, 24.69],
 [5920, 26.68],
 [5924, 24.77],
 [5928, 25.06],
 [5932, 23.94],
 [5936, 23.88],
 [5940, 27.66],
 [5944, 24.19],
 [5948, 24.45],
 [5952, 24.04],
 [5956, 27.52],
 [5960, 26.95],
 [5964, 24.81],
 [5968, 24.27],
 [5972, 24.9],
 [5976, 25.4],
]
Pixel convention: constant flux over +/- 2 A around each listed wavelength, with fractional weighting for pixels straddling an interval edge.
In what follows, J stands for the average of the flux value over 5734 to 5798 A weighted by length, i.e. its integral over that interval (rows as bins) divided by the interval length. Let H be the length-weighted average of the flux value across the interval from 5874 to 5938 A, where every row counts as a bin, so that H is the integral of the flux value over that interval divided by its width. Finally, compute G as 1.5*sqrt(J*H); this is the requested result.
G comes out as 37.1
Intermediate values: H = 24.2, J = 25.3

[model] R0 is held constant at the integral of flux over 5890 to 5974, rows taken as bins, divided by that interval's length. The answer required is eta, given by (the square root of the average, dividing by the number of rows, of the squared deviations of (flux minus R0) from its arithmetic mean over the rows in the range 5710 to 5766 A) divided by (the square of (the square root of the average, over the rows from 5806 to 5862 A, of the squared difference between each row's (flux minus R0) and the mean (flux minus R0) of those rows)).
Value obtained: 0.3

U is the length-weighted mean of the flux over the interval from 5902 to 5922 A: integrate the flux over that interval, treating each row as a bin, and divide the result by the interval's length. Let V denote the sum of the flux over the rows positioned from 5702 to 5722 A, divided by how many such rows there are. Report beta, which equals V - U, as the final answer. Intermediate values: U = 25.9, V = 25.0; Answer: -0.8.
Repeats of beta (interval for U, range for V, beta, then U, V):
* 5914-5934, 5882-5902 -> -2.9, 25.0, 22.2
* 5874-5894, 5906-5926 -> 2.2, 23.3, 25.5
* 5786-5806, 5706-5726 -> -1.6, 26.7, 25.1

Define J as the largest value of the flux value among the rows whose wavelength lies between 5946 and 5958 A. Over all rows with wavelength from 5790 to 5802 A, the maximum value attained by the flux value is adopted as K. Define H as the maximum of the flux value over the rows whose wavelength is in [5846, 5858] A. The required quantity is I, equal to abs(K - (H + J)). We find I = 22.4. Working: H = 25.85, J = 27.52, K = 31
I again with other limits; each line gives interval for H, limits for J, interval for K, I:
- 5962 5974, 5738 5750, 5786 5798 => 25.4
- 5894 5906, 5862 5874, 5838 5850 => 27.6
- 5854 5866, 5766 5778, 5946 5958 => 27.1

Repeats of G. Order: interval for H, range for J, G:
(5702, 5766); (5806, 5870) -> 37.8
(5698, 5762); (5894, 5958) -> 37.7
